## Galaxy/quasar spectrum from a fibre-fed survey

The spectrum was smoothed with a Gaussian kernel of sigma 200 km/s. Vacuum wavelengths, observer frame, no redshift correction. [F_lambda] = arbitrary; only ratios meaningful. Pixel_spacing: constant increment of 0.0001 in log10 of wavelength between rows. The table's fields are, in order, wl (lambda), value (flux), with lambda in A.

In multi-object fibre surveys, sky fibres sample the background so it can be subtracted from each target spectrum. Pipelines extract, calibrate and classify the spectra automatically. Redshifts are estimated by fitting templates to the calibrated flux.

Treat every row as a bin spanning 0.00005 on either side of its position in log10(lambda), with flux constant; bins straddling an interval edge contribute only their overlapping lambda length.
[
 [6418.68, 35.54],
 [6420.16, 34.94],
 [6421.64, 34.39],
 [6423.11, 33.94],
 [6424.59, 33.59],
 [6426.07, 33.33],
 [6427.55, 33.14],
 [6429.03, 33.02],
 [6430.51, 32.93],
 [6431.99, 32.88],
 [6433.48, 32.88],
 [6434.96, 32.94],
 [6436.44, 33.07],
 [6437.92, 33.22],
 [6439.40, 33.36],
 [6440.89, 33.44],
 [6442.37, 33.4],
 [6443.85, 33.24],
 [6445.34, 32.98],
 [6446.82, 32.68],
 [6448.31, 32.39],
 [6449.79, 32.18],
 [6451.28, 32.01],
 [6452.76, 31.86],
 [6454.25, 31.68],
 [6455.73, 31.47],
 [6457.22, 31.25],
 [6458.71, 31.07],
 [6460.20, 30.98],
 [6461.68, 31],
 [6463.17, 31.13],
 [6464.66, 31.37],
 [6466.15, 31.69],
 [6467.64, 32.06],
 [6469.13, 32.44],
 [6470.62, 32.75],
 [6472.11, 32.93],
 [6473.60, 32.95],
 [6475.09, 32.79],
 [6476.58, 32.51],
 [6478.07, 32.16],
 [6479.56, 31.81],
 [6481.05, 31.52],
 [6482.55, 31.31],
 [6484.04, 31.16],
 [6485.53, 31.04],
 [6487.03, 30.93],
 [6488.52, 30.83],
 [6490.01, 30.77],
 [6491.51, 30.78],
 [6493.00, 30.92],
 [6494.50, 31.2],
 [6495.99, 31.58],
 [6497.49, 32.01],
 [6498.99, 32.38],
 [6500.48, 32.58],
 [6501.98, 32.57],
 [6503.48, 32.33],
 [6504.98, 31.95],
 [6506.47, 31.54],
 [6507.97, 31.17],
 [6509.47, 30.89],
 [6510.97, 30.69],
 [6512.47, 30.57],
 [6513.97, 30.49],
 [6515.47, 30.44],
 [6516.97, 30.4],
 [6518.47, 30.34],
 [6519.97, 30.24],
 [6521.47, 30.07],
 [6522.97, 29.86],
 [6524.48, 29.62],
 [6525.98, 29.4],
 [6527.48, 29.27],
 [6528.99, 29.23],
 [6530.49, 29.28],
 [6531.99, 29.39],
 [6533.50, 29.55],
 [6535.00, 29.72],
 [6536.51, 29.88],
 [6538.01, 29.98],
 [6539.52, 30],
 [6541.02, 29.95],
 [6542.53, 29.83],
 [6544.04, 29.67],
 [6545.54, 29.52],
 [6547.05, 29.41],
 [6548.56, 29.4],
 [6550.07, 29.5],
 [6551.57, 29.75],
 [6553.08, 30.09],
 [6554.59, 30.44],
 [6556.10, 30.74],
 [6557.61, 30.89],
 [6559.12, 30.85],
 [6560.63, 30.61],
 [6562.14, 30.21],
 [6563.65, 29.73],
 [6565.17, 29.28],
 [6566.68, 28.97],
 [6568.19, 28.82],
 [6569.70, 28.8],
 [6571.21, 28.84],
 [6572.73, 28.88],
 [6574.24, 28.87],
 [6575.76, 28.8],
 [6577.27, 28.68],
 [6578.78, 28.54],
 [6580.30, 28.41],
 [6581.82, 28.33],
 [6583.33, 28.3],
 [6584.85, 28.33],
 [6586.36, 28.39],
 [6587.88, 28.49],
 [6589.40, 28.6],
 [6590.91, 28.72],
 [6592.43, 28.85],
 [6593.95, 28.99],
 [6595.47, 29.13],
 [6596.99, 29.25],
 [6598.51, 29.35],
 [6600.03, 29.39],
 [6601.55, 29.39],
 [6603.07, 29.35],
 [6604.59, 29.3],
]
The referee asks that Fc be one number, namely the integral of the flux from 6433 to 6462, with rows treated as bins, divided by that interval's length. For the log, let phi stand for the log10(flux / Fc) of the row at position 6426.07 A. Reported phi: 0.013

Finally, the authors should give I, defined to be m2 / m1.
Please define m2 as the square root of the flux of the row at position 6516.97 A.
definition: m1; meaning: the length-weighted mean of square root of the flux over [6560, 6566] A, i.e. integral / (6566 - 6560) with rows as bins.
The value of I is 1.01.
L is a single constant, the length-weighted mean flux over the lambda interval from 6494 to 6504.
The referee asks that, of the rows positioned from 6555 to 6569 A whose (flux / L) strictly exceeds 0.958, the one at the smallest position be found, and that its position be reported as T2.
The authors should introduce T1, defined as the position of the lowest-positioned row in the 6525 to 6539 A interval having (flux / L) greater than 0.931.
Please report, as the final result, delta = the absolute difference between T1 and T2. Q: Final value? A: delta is 19.6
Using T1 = 6538.01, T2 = 6557.61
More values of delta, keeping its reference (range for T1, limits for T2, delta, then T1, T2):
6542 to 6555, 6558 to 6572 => 6.0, 6553.08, 6559.12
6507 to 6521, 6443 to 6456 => 64.1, 6507.97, 6443.85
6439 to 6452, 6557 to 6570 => 118.2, 6439.40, 6557.61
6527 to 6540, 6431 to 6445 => 106.0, 6538.01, 6431.99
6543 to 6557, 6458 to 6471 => 94.4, 6553.08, 6458.71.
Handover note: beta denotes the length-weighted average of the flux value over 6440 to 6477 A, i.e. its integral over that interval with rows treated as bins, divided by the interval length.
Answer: 32.2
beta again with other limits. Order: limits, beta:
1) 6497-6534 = 30.6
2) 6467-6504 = 31.8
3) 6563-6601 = 28.8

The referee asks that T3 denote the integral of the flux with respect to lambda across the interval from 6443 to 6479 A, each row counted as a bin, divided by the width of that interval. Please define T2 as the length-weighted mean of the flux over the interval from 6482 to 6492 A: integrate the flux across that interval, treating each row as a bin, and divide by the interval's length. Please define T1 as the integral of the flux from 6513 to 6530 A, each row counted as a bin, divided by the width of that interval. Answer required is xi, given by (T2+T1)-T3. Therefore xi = 28.8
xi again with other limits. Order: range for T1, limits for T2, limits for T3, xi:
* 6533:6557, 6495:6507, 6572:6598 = 33.3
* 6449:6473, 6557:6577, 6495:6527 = 30.2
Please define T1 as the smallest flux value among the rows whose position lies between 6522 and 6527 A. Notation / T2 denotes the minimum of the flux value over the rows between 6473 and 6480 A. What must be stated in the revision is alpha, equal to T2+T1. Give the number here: 61.2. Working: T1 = 29.4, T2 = 31.81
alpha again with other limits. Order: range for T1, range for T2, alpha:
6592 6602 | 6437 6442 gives 62.1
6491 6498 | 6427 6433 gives 63.7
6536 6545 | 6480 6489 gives 60.5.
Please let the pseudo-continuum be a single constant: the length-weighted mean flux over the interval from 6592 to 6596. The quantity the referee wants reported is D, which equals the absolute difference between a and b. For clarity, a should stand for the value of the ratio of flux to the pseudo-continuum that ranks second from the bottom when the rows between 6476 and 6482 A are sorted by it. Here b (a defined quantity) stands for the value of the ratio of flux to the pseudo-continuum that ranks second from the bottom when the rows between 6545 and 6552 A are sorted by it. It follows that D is 0.08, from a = 1.10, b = 1.02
